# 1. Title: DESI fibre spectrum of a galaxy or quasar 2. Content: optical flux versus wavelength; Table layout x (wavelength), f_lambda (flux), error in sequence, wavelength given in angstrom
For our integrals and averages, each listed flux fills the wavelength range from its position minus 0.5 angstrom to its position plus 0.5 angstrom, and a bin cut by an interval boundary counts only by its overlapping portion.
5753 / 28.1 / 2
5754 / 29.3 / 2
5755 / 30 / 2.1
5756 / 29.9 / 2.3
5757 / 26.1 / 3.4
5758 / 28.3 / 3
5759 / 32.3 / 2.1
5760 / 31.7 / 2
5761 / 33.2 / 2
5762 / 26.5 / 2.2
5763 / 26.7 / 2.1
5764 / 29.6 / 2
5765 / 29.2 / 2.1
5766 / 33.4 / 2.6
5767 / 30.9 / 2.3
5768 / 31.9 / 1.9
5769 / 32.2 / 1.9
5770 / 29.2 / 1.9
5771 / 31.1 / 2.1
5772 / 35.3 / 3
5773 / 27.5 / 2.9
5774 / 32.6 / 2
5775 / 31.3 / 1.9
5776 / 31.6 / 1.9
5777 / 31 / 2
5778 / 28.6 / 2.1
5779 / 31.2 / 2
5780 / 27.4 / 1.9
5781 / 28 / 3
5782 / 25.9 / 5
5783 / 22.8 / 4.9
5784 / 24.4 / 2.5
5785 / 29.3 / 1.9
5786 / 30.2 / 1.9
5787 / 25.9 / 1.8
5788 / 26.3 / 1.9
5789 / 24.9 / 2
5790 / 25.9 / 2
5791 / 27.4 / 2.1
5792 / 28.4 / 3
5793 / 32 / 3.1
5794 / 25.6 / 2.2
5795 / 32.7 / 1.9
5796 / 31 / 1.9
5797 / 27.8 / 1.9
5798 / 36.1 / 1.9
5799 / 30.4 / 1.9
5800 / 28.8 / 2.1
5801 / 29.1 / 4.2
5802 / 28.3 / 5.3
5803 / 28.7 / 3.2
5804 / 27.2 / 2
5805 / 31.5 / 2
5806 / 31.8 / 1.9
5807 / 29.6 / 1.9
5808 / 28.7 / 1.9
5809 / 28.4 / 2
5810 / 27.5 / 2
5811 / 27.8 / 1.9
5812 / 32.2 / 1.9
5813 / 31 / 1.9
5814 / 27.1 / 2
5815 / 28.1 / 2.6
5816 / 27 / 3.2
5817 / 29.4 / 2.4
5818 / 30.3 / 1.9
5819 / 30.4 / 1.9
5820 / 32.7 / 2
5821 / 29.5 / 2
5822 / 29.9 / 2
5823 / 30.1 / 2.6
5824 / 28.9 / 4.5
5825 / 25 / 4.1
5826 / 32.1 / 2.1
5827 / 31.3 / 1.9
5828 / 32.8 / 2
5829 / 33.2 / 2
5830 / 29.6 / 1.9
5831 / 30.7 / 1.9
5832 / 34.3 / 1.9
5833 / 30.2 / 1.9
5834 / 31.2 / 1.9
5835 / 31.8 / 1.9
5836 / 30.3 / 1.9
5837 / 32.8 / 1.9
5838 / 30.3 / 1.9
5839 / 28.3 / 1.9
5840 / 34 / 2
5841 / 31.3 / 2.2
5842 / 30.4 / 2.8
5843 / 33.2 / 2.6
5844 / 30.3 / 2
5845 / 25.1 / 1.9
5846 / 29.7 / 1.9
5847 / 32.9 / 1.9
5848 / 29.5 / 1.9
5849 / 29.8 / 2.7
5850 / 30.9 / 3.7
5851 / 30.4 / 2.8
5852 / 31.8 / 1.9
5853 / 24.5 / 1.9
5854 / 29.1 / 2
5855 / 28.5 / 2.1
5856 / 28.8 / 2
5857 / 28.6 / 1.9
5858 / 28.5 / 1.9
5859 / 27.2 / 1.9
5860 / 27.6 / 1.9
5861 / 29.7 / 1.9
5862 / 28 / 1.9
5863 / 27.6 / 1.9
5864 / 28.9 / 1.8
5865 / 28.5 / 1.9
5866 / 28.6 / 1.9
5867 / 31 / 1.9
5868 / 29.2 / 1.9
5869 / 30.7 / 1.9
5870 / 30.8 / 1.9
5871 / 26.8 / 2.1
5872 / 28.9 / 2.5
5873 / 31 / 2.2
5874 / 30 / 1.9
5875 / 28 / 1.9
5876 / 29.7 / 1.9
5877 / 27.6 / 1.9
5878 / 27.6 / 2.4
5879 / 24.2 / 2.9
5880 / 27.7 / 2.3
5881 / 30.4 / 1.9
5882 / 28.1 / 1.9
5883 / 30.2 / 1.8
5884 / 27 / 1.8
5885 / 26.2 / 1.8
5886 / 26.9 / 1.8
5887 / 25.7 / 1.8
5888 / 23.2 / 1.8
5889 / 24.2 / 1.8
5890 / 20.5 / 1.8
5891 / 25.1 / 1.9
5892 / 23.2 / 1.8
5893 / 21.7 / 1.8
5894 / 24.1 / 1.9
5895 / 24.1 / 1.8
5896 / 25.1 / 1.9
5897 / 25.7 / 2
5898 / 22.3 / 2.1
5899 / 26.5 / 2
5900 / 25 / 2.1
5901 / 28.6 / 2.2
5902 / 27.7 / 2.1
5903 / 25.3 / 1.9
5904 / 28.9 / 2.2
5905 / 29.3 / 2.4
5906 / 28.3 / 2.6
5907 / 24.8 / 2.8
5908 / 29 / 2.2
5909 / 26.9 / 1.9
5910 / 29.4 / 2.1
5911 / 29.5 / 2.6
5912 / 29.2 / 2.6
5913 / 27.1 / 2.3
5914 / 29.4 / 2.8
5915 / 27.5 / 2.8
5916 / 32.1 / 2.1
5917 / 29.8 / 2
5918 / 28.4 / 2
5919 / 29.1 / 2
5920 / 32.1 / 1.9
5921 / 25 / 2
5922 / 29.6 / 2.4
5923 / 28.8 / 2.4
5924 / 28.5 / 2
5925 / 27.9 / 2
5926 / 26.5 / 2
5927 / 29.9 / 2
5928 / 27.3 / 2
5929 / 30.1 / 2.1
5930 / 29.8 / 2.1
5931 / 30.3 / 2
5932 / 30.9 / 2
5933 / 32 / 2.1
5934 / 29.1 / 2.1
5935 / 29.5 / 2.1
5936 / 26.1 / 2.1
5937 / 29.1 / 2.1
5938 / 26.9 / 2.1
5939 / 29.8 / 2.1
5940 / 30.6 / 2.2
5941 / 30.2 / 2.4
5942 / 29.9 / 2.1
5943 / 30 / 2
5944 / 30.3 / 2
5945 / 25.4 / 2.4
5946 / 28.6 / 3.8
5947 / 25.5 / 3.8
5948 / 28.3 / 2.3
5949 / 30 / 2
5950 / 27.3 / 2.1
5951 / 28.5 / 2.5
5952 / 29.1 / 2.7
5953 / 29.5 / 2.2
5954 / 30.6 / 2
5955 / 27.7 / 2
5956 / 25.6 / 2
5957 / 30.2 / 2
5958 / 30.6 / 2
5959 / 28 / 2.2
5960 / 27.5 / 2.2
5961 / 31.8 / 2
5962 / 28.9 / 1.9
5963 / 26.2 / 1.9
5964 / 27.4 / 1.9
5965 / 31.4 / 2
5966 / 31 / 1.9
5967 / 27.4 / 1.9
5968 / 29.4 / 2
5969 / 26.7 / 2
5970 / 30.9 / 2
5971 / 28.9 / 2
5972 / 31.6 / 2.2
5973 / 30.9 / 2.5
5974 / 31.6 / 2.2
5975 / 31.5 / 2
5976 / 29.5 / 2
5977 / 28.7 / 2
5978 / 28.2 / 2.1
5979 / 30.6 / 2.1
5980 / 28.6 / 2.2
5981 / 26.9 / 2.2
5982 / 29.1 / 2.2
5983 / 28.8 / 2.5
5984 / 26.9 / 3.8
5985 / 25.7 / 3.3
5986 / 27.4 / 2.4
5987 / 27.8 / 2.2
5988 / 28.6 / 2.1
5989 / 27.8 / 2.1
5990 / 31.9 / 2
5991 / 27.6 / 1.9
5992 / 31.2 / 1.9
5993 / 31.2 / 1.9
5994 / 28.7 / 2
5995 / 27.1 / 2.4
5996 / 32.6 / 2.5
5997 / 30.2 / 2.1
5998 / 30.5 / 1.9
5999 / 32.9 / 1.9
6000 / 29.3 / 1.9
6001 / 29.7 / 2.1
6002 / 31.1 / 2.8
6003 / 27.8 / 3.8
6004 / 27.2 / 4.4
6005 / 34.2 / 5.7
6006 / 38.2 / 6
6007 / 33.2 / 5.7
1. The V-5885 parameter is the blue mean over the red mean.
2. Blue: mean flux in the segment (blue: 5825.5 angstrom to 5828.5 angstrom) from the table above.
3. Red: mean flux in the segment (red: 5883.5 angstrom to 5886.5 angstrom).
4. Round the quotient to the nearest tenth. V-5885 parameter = 1.2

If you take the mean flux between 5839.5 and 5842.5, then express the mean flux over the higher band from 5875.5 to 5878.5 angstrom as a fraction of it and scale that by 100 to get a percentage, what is 89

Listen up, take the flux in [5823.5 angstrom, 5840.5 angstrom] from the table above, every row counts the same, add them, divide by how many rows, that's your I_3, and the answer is 31.0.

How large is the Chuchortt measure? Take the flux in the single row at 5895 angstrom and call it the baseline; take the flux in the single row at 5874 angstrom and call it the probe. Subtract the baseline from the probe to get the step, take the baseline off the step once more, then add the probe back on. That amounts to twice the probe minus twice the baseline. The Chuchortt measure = 12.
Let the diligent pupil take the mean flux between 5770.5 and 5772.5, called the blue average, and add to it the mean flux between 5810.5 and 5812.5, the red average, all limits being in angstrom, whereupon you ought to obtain 63.2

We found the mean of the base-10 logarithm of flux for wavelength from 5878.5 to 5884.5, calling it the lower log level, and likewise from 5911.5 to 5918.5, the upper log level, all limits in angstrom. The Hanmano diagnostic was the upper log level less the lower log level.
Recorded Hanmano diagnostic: 0.02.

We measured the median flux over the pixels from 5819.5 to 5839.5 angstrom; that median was 30.5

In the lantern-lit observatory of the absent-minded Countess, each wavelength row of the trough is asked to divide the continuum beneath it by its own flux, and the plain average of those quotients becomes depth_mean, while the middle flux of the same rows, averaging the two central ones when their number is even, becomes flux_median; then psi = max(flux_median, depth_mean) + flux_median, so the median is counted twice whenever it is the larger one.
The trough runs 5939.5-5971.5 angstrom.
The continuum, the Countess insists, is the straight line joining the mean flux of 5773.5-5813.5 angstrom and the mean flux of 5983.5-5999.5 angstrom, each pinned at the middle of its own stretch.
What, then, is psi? 58.0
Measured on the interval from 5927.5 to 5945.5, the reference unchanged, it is 59.7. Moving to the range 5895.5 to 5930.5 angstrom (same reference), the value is 57.0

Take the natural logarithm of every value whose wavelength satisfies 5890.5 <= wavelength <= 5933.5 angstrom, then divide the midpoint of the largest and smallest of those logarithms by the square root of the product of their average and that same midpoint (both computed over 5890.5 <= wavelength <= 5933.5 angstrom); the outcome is 0.993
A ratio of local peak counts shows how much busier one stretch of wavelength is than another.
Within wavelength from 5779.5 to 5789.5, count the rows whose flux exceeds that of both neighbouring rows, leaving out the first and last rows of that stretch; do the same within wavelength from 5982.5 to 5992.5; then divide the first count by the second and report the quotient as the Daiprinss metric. 1.5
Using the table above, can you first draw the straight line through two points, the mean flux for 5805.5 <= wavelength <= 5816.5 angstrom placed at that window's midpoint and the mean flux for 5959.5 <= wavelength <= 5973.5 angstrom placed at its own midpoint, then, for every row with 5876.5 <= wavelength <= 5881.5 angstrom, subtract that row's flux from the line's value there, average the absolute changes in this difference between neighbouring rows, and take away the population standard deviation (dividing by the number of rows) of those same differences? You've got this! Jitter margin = 0.4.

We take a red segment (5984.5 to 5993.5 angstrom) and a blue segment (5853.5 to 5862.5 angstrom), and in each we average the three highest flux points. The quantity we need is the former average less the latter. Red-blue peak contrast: 2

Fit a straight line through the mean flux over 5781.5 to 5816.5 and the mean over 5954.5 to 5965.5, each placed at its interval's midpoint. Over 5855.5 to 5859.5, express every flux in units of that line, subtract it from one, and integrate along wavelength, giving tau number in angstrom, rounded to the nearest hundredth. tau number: 0.05 angstrom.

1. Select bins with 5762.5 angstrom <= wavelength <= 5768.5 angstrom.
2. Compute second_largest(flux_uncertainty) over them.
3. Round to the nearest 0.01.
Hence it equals 2.30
